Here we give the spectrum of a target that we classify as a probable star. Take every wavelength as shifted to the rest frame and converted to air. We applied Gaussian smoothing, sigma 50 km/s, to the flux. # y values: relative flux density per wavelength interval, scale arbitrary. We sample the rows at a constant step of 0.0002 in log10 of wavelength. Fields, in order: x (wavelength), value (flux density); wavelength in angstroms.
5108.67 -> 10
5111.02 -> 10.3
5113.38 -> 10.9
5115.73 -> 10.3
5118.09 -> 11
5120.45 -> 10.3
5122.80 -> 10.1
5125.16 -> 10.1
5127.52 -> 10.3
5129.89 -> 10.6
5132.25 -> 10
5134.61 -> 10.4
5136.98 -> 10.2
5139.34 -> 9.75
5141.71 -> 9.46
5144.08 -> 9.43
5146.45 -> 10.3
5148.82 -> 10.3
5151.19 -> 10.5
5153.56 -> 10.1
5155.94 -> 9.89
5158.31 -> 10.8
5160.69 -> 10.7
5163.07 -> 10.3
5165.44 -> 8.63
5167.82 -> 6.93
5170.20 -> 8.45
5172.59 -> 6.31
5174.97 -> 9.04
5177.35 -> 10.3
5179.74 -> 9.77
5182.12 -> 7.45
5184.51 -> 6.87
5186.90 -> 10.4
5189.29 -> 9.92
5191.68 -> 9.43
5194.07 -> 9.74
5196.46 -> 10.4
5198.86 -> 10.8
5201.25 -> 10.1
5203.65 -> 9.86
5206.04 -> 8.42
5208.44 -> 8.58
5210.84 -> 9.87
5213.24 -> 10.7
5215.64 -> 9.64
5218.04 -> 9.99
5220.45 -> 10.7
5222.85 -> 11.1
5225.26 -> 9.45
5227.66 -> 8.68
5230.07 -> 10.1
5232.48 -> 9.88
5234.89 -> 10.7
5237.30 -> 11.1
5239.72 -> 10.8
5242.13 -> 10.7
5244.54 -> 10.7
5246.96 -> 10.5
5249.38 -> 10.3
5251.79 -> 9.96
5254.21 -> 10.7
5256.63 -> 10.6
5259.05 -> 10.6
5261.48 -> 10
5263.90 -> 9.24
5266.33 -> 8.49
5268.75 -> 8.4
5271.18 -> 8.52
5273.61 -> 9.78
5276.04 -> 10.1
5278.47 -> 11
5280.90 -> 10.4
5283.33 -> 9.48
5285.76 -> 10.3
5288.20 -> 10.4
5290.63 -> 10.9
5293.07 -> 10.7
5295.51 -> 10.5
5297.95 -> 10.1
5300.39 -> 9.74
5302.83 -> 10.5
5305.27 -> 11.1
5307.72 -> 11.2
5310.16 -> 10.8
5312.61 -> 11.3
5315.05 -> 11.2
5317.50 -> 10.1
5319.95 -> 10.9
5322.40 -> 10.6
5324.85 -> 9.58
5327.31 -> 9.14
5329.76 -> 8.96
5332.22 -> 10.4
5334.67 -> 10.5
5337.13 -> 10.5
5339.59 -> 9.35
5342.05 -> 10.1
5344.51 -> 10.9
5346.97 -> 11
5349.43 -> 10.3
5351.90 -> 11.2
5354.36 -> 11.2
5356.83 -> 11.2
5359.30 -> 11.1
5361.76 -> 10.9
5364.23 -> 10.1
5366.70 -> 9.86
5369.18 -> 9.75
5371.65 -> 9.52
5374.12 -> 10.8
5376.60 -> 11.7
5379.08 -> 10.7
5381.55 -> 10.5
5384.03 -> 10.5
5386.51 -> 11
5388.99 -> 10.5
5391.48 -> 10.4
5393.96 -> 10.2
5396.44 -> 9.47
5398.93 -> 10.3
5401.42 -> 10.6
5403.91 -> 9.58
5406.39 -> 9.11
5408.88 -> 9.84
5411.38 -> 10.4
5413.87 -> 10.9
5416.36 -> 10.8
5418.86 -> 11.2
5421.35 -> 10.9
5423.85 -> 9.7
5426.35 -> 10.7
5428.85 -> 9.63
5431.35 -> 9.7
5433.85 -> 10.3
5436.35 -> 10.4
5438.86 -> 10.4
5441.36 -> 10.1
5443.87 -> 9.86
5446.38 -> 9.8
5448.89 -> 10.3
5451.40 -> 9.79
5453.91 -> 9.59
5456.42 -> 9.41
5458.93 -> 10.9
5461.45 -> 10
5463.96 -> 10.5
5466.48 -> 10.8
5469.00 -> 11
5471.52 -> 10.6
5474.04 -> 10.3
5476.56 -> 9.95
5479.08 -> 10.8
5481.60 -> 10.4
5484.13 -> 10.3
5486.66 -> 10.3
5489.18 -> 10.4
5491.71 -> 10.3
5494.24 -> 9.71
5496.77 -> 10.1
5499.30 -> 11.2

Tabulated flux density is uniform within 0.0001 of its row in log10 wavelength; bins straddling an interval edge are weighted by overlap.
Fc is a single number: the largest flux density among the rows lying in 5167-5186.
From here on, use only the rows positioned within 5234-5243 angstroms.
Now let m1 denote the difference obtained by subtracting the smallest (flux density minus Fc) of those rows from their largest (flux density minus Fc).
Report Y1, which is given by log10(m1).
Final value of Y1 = -0.40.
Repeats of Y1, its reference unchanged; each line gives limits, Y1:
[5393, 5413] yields 0.17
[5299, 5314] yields 0.19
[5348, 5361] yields -0.05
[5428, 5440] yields -0.11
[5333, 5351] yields 0.22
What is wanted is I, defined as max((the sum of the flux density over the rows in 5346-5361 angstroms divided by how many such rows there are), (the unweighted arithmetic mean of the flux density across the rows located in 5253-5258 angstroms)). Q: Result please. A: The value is 11.0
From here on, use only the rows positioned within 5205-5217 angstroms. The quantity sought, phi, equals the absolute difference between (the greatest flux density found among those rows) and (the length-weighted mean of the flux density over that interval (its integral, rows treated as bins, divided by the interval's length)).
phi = 1.24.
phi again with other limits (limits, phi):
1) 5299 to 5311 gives 0.54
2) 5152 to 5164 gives 0.44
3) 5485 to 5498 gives 0.23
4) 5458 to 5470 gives 0.38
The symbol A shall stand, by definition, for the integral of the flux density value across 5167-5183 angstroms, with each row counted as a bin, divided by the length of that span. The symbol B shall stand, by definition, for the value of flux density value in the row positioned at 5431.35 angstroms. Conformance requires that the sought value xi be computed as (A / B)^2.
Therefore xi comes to 0.74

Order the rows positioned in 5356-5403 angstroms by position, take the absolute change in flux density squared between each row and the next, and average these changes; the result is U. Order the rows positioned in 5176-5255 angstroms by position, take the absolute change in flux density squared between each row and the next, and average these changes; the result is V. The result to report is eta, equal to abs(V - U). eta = 4.5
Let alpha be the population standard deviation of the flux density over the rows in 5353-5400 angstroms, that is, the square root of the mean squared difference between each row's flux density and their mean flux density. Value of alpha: 0.59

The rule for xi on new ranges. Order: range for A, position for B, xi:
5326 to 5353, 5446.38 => 1.08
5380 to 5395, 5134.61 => 1.02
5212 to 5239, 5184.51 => 2.20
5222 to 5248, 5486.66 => 1.00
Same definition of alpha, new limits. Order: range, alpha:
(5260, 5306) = 0.81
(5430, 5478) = 0.44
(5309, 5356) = 0.70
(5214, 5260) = 0.60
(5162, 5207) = 1.33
